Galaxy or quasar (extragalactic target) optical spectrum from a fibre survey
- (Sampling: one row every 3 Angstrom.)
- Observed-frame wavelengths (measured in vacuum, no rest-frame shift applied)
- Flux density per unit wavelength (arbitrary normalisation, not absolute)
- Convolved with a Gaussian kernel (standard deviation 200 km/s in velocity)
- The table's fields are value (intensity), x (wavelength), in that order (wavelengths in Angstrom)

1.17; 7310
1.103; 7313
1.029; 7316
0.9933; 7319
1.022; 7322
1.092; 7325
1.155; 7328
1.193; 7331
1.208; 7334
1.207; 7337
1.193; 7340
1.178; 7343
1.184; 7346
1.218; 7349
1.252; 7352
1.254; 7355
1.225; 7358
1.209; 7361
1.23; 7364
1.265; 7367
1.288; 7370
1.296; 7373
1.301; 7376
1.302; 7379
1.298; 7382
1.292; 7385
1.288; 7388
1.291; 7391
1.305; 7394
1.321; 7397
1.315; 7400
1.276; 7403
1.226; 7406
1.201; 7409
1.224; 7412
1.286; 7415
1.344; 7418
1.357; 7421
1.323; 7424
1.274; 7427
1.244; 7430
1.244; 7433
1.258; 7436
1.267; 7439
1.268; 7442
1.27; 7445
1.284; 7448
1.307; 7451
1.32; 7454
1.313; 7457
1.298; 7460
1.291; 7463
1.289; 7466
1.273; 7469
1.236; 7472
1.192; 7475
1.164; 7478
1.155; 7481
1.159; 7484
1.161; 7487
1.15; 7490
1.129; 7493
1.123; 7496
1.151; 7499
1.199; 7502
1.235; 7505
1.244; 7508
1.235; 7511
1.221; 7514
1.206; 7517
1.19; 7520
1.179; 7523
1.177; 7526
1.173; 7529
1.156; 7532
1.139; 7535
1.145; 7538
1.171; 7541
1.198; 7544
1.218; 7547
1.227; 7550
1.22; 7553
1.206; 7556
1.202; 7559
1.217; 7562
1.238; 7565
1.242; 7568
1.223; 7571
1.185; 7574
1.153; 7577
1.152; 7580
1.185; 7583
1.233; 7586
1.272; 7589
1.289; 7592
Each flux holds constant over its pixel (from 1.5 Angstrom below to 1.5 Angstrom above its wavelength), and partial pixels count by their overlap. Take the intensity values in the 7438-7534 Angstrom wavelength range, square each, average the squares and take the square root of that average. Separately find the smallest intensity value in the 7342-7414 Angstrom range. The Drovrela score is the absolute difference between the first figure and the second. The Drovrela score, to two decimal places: 0.04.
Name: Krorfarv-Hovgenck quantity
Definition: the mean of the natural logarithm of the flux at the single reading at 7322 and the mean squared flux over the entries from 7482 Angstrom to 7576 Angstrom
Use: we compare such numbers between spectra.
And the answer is 0.72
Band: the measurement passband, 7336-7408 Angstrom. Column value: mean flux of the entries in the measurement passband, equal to 1.26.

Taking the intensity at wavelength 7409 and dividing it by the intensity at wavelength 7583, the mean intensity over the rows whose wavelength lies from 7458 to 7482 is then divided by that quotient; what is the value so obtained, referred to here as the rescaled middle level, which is 1.2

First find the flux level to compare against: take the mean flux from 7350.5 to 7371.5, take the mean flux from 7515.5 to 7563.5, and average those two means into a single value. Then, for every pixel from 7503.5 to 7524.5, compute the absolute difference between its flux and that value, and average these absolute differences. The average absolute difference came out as 0.020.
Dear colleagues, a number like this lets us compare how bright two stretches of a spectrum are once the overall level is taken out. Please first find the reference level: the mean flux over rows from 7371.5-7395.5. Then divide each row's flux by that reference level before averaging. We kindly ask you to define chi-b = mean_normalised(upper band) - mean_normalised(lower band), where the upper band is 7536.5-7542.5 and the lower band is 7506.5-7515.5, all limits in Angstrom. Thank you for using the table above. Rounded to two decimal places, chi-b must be -0.06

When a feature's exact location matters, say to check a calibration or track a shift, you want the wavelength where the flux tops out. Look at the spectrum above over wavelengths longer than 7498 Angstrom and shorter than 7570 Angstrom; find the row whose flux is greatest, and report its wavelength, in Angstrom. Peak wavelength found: 7508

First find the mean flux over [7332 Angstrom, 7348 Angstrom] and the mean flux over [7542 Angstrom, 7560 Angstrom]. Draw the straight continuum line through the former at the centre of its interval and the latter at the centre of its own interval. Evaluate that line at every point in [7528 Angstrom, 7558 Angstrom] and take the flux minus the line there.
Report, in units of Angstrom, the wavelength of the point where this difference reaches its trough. 7535 Angstrom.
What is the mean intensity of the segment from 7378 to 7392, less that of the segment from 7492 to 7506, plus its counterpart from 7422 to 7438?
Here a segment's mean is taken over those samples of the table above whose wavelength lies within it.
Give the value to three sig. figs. 1.40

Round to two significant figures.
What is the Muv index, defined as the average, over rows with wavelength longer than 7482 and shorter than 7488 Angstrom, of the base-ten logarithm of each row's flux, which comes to 0.064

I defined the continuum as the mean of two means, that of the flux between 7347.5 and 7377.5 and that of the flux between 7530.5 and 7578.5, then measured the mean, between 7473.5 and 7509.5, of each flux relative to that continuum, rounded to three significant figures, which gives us 0.957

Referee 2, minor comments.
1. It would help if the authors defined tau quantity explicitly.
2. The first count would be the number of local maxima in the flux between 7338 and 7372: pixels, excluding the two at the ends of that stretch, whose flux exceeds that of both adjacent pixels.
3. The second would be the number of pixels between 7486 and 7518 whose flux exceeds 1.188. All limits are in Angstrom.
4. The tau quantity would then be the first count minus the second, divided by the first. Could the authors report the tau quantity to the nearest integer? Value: -5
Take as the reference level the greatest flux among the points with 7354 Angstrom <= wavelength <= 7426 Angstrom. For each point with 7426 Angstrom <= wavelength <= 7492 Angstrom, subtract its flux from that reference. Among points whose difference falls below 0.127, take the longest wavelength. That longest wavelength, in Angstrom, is 7472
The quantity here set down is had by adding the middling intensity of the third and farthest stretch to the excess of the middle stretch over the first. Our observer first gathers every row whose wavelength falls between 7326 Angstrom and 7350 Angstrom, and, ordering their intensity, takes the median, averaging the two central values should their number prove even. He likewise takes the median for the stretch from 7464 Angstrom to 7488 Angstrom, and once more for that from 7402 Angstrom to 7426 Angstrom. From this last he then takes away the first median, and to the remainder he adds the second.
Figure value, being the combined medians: 1.266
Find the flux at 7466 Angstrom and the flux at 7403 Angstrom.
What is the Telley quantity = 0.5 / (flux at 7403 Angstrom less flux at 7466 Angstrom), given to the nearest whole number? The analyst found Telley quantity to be -38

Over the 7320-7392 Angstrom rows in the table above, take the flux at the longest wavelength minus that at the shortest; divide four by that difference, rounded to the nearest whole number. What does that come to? 15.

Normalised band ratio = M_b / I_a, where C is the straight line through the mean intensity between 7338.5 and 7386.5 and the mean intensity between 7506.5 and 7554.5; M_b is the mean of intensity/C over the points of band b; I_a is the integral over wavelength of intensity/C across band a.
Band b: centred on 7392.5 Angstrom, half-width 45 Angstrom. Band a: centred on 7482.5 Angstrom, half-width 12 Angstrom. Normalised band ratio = 0.044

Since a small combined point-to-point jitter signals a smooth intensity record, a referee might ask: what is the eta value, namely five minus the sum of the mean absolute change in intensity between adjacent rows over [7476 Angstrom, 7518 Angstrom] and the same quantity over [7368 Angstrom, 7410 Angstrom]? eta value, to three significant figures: 4.97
